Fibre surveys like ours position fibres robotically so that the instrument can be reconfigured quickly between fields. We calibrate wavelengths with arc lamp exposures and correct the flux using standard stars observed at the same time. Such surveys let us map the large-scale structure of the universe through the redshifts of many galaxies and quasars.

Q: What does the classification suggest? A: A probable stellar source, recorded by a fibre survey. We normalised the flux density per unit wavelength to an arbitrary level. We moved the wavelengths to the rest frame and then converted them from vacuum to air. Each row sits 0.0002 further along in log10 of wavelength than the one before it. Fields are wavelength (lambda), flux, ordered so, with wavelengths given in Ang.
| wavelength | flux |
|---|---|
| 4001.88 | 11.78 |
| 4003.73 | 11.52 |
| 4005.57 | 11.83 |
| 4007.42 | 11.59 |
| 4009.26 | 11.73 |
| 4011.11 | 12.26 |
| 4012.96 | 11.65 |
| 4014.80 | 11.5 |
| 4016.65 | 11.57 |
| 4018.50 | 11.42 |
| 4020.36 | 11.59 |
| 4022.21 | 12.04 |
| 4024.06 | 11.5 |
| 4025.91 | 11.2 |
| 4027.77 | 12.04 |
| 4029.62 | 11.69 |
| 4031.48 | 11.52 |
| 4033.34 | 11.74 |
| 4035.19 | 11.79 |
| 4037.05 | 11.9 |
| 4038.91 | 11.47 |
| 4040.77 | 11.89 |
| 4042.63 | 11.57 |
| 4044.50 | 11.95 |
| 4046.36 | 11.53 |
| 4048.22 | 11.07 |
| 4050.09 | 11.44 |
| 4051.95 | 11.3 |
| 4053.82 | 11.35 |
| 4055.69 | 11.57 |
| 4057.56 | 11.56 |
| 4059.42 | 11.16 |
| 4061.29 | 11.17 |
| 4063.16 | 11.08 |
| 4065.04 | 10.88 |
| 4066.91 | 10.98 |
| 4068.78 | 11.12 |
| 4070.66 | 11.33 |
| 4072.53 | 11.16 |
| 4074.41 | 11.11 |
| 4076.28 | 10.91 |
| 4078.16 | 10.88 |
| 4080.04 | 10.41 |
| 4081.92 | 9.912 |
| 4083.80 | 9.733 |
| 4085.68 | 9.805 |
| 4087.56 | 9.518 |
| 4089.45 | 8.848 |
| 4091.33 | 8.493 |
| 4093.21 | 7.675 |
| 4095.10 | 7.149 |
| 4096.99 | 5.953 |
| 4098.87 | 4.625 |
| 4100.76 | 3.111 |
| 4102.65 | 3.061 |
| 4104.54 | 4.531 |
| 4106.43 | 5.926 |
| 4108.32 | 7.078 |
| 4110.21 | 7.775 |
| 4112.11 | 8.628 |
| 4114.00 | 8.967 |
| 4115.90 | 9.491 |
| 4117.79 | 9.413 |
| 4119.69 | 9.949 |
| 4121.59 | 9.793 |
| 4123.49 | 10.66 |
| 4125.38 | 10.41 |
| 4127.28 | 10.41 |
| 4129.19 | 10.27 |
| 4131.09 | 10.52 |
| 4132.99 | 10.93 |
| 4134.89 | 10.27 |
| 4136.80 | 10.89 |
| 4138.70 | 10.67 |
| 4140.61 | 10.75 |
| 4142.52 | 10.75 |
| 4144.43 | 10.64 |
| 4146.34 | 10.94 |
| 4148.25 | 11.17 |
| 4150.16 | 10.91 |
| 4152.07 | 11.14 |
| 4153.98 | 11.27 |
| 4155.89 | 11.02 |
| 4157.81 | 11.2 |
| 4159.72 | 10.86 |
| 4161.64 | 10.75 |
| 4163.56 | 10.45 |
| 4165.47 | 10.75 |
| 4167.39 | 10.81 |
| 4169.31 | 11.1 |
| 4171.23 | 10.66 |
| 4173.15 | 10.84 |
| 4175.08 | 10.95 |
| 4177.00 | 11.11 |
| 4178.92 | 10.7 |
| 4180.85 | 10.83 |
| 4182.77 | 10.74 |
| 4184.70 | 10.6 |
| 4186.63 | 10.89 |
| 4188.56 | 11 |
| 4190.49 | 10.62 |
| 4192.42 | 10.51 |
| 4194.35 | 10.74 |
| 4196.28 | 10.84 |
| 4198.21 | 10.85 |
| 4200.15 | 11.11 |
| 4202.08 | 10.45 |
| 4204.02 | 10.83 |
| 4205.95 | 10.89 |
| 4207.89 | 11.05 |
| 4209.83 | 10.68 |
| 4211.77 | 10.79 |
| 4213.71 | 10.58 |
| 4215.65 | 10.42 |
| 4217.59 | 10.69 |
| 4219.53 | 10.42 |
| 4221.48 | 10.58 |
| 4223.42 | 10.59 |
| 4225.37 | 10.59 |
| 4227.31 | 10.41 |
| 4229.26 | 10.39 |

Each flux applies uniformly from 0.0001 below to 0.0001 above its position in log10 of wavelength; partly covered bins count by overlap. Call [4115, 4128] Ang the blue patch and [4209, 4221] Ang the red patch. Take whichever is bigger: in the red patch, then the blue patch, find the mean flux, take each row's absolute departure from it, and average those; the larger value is 0.41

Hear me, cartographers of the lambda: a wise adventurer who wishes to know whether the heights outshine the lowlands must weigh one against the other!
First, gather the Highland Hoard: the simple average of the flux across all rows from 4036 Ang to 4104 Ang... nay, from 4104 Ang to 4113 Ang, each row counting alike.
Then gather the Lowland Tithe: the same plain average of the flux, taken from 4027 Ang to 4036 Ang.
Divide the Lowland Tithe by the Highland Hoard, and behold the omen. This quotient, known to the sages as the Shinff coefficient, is 1.7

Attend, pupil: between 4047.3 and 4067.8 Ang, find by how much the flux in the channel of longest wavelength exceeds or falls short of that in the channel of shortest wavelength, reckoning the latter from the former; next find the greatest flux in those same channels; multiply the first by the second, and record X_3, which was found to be -1.0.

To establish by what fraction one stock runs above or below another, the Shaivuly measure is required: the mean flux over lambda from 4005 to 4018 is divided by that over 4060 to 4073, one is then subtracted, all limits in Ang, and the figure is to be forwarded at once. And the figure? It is 0.06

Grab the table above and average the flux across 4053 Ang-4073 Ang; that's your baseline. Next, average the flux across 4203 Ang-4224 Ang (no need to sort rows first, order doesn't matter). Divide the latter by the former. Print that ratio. 1.0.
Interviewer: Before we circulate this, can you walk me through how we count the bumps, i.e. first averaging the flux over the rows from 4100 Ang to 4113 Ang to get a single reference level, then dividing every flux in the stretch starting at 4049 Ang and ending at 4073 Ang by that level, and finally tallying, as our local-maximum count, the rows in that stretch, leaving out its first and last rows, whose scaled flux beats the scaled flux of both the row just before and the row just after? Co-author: 3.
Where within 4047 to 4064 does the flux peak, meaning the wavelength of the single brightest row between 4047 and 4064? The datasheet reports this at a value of 4055.69 Ang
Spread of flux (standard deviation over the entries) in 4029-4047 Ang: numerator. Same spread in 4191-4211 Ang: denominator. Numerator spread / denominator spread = 0.84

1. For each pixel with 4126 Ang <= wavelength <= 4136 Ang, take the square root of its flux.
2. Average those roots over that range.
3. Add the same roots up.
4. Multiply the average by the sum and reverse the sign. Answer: -52.4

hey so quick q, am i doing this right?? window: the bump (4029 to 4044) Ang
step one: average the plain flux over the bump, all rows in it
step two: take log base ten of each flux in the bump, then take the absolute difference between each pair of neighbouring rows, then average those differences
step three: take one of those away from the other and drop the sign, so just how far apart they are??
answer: 11.7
